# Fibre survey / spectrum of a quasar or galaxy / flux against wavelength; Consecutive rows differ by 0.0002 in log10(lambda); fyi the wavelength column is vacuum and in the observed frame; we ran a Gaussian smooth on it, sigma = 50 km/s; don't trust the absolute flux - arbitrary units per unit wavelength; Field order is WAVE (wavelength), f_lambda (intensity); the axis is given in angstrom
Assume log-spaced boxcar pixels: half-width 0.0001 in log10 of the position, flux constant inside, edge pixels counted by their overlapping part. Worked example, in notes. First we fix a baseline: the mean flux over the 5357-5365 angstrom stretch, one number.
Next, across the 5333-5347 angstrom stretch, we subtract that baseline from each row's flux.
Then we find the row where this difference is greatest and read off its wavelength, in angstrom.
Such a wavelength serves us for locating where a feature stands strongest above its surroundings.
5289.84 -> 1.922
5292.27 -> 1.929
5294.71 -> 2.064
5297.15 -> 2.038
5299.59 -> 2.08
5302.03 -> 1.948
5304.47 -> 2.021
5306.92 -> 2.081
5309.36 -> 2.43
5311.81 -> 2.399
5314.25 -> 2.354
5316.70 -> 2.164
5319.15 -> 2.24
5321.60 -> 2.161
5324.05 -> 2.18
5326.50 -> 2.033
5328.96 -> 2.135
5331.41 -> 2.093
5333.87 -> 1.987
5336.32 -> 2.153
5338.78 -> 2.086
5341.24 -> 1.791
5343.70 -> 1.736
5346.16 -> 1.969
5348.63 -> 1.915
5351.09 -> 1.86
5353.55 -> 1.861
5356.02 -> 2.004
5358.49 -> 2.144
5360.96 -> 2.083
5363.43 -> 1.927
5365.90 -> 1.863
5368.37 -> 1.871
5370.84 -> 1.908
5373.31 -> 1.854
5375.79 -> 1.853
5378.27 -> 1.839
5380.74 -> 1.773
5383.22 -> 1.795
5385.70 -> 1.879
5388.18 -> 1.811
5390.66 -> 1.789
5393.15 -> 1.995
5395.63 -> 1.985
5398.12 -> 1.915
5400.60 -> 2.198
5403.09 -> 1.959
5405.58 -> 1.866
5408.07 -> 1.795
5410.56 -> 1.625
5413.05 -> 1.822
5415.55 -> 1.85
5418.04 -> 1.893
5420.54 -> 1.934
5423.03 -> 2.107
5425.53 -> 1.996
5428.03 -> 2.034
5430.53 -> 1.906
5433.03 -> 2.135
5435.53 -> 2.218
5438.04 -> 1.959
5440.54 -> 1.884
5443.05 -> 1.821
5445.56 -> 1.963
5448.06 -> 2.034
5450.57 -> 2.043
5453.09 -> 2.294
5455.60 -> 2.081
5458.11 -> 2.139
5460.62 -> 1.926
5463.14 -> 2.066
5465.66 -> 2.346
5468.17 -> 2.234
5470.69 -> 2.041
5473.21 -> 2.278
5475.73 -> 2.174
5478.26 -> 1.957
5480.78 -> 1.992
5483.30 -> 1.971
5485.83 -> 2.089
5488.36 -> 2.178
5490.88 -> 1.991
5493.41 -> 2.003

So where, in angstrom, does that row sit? 5336.32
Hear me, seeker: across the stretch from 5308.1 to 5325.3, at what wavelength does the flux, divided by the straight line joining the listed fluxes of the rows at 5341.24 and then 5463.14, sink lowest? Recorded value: 5321.60 angstrom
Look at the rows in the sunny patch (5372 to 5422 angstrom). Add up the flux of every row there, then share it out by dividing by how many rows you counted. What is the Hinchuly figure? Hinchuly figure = 1.87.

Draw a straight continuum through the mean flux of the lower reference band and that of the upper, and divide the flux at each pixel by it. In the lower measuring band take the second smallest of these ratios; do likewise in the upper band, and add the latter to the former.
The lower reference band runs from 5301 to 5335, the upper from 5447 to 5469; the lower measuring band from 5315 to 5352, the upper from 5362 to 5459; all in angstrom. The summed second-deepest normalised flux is 1.66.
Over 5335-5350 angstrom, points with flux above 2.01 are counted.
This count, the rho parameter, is 2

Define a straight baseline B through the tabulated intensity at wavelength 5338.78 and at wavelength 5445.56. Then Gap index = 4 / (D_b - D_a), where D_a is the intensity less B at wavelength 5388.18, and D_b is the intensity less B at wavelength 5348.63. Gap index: 68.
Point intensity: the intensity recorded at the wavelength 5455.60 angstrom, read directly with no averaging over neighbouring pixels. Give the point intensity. 2.081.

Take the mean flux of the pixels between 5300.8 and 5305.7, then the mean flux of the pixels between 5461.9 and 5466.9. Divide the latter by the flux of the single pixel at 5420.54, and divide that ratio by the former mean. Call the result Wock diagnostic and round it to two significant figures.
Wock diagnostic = 0.57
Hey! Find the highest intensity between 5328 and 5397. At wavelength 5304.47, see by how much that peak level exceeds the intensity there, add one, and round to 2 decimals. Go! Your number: 1.13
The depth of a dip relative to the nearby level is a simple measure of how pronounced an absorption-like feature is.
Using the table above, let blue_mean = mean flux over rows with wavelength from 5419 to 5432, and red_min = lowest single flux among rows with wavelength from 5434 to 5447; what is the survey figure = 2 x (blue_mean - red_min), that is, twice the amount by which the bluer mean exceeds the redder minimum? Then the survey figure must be 0.35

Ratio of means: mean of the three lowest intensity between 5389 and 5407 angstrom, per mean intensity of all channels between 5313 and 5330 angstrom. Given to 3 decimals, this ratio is 0.851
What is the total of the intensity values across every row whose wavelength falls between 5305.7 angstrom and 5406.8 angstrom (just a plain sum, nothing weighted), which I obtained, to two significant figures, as 82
